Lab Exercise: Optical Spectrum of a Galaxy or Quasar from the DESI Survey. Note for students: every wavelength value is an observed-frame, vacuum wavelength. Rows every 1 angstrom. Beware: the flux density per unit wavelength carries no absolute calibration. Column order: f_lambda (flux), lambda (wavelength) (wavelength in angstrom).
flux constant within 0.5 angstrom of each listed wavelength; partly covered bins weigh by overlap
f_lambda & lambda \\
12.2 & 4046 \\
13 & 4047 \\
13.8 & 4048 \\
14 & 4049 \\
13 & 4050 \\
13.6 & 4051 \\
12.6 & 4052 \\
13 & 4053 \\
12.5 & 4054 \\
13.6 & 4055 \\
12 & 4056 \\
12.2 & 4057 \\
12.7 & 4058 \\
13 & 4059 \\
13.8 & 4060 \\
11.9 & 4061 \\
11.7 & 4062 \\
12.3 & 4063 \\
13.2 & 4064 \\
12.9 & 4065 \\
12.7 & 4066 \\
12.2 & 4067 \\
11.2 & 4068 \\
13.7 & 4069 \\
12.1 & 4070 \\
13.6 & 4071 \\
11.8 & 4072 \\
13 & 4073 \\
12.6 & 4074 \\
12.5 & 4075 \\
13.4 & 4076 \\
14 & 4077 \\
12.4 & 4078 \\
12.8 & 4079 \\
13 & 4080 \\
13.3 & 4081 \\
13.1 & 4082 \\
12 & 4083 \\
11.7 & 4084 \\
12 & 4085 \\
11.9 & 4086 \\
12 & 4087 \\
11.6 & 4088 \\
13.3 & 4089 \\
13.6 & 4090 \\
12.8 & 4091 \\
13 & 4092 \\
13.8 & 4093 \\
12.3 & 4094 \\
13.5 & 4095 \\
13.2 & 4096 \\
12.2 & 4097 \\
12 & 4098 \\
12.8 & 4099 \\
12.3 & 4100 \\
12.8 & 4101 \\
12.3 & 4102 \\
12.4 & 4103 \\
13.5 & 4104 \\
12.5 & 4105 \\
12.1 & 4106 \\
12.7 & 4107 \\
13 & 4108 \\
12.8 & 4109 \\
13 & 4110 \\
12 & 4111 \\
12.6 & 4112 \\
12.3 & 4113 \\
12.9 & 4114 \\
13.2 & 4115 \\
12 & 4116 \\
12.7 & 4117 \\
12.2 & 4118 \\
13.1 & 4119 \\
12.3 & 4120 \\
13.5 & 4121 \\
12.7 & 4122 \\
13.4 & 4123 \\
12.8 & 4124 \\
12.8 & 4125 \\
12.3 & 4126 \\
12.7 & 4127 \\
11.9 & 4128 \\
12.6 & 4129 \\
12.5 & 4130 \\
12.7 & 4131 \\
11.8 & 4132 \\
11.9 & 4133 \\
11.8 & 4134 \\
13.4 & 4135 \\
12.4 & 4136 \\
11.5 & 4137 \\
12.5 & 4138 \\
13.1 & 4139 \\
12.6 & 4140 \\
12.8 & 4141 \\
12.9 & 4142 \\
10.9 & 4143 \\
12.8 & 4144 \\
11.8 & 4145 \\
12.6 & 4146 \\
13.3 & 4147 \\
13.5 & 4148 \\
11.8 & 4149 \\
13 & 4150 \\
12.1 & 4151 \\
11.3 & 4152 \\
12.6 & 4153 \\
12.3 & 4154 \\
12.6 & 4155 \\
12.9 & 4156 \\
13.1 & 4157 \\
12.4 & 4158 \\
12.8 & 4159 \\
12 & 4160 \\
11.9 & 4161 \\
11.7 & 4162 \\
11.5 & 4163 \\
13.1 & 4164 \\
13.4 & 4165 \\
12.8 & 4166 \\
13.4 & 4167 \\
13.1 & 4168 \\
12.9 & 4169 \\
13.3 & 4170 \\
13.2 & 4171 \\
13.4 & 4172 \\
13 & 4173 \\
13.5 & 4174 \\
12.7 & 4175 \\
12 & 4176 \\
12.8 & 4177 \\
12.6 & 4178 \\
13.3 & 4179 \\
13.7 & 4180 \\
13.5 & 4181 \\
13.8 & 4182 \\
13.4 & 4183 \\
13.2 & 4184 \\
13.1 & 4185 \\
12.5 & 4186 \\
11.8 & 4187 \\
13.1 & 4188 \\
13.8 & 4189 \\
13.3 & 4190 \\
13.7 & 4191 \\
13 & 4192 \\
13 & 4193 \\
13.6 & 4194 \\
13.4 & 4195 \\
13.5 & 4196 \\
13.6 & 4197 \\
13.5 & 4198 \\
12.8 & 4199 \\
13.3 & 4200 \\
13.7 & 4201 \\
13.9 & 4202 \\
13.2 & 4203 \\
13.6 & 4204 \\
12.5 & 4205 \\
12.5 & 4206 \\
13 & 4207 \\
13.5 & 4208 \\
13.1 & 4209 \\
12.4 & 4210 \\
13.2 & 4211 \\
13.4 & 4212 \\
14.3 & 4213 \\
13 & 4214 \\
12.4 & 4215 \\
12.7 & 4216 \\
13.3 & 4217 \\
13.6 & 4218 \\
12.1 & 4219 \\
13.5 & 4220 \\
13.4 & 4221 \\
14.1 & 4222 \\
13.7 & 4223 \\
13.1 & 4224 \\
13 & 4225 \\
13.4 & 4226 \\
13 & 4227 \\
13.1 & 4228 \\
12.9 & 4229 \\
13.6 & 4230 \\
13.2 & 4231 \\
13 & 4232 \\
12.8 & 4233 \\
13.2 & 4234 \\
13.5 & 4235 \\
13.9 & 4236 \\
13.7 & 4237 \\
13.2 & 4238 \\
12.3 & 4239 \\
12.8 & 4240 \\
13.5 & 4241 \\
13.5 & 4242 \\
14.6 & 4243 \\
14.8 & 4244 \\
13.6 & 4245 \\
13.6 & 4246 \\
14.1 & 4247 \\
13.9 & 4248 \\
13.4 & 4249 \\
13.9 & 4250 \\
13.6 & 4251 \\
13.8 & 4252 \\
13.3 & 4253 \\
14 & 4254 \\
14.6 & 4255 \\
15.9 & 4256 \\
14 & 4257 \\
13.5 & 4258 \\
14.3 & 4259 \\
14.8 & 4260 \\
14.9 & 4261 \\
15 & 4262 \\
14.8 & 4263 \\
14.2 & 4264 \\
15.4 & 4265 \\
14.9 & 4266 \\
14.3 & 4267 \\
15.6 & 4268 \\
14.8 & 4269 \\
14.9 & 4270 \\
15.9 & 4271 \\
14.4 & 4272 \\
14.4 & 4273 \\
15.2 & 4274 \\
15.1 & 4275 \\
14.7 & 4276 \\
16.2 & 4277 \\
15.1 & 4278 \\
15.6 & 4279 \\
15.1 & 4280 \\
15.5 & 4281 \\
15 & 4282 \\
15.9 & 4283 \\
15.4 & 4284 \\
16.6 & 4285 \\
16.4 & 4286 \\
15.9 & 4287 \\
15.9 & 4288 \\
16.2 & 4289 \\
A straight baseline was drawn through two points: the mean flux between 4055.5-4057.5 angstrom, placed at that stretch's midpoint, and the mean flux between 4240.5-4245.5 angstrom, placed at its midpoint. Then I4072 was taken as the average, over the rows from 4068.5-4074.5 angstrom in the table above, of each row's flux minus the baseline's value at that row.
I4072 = 0.55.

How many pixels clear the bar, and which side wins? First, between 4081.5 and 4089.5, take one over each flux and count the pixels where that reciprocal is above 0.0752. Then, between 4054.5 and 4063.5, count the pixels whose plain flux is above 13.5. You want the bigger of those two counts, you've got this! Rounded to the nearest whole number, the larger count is 7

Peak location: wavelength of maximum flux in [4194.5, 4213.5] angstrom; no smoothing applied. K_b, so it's 4213 angstrom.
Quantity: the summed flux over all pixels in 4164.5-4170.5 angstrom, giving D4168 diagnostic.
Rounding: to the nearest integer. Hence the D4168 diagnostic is 79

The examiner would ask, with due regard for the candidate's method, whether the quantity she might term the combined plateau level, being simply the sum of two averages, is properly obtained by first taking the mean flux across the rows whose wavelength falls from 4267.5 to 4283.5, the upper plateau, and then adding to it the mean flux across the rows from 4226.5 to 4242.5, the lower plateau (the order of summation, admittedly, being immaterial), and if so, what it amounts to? 28.4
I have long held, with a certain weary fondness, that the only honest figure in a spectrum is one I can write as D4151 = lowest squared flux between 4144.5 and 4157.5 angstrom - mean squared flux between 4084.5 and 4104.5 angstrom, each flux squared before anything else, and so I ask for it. -33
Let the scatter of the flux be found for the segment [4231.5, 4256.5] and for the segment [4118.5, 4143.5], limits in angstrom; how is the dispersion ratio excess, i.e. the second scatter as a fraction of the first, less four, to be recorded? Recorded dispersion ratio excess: -3.16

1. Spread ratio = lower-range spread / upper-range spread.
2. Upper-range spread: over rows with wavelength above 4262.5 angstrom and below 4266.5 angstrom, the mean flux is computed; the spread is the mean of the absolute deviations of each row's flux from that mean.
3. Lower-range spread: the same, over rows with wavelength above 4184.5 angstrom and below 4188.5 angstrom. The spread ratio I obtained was 1.5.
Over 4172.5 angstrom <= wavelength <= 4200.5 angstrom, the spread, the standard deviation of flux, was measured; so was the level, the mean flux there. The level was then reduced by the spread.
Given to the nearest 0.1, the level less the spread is 12.7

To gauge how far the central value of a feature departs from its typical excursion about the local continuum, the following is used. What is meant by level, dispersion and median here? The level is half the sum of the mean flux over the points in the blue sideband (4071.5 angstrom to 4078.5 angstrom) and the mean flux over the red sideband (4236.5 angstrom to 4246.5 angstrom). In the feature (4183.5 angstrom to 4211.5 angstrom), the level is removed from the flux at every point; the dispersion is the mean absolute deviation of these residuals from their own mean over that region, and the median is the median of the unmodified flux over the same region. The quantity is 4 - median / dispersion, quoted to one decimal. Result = -31.2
